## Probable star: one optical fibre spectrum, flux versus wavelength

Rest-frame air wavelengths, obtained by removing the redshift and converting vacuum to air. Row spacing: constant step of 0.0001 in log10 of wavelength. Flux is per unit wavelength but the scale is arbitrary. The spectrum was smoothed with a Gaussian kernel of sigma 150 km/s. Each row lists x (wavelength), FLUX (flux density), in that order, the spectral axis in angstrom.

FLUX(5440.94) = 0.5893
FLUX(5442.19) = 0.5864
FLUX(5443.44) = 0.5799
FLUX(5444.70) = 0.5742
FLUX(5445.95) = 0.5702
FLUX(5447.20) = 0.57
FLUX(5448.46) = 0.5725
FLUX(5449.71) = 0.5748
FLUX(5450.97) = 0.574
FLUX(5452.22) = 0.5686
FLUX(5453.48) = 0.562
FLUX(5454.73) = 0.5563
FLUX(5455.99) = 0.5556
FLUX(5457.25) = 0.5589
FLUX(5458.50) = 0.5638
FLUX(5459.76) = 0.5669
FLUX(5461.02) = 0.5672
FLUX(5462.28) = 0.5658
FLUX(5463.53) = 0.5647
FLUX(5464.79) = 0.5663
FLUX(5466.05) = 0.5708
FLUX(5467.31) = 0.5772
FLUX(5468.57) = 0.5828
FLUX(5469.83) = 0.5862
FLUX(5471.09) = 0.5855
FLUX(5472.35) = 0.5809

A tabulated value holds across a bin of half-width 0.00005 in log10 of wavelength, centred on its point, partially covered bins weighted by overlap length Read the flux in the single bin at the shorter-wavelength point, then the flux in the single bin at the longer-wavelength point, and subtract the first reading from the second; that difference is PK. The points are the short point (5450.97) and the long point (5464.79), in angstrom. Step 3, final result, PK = -0.008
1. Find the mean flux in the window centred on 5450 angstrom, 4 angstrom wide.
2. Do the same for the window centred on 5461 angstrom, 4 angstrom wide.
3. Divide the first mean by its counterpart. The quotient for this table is 1.01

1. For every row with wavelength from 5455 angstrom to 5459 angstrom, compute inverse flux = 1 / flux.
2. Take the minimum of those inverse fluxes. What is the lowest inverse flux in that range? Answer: 1.77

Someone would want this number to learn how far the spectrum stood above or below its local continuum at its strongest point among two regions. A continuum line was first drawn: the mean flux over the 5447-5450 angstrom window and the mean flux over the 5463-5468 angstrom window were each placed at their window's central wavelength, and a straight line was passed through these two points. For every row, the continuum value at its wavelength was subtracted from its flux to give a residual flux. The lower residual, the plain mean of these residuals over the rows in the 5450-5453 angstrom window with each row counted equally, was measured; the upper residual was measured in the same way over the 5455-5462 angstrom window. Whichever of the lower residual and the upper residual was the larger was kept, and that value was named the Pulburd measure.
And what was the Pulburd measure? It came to -0.001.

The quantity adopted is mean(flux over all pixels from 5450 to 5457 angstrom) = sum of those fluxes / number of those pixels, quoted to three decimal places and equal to 0.563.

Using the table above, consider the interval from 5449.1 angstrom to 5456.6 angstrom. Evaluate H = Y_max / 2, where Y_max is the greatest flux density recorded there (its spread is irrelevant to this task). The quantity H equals 0.287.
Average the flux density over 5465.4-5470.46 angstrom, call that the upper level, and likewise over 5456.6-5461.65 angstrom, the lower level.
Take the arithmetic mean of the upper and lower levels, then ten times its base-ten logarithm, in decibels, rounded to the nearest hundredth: -2.43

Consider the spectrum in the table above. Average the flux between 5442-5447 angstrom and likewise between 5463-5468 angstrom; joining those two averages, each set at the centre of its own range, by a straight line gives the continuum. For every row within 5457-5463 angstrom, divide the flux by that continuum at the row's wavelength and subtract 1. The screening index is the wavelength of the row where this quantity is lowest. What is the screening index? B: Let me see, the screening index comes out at 5457.25 angstrom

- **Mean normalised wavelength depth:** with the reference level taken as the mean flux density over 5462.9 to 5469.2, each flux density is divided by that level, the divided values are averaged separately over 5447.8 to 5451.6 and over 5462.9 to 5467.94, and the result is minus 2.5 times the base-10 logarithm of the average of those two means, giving 0.001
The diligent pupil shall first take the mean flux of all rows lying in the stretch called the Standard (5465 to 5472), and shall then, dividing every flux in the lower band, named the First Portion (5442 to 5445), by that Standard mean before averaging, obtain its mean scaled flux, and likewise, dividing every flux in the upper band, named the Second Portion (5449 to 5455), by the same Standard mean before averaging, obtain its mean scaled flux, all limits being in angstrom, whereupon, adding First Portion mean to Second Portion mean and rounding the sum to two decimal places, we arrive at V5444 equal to 1.98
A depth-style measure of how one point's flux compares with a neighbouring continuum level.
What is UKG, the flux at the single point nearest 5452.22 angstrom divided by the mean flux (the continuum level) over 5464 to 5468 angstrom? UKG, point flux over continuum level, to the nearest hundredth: 1.00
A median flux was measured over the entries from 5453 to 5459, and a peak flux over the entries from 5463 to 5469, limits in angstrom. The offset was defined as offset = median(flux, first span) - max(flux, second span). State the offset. -0.024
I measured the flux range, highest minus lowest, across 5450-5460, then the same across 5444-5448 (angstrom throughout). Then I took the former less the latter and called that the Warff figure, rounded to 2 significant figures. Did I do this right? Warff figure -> 0.014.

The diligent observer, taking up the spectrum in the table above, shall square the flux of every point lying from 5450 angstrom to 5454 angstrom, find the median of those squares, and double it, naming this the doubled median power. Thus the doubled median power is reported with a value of 0.647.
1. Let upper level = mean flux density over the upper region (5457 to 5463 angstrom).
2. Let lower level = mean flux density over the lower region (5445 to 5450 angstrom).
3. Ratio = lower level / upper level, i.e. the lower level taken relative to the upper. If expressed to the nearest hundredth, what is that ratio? 1.01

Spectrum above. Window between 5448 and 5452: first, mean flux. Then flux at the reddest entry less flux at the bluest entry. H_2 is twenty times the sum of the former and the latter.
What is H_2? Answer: 11.51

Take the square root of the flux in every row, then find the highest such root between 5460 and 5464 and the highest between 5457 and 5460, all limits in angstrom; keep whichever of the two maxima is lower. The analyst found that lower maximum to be 0.753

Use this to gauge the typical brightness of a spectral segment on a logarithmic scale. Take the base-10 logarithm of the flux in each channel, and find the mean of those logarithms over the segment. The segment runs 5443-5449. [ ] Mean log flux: -0.242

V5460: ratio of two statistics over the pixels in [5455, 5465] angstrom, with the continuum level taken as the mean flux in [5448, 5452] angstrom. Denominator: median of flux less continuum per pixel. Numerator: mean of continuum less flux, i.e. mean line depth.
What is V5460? -1.2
